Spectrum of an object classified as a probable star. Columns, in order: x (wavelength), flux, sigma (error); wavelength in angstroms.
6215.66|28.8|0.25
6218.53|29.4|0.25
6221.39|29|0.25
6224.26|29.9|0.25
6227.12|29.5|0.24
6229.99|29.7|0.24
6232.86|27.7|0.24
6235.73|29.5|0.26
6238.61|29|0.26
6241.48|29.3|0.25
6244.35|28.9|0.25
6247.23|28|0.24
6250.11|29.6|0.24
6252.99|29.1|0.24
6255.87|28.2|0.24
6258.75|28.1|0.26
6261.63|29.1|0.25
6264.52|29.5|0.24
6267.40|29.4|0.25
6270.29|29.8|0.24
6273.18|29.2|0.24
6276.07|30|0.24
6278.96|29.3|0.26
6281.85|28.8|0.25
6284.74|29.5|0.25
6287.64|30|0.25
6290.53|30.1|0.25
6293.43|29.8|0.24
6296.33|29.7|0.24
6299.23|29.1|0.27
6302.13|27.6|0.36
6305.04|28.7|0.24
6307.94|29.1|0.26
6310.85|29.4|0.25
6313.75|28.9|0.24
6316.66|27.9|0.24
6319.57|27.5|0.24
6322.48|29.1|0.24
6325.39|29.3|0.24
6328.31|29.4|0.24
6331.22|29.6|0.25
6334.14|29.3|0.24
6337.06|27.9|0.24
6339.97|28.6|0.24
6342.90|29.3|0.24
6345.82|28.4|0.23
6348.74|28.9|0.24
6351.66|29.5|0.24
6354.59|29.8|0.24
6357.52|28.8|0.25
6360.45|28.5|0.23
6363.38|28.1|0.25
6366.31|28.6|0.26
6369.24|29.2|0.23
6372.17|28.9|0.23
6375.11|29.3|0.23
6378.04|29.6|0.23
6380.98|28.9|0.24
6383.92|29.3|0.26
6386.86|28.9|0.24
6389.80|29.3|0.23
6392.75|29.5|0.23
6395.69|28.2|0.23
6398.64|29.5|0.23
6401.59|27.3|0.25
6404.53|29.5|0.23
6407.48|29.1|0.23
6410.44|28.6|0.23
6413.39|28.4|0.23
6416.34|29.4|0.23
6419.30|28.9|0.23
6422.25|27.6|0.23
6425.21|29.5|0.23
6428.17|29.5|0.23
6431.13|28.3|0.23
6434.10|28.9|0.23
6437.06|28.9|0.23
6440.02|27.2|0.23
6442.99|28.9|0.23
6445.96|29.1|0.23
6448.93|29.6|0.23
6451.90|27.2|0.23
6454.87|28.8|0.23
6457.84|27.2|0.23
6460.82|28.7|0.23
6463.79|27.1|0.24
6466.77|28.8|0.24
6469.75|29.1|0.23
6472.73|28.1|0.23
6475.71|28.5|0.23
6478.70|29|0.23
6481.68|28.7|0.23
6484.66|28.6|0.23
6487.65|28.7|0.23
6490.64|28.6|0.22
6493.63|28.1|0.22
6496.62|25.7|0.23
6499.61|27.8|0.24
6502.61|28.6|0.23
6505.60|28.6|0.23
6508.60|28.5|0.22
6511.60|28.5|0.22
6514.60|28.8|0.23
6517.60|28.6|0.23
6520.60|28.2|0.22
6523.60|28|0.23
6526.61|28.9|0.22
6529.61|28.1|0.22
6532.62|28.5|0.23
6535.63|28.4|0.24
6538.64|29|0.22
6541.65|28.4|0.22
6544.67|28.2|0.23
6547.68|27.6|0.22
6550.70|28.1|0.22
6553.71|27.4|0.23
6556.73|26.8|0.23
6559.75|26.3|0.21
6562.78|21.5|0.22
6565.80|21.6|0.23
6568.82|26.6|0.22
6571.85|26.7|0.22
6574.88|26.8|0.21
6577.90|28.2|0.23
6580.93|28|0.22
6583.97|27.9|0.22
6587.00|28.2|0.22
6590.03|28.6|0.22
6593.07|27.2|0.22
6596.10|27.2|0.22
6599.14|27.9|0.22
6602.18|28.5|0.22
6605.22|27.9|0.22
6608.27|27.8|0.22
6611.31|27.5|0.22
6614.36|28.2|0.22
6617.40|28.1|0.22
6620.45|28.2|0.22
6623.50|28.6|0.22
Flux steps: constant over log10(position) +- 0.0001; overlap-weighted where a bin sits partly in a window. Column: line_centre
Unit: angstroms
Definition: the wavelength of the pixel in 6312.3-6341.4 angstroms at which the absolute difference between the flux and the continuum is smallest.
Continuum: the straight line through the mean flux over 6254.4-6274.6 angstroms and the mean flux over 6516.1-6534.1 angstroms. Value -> 6313.75 angstroms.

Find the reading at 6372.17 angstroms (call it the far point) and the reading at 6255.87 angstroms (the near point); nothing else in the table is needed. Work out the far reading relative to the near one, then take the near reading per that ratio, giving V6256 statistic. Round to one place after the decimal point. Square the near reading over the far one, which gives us 27.5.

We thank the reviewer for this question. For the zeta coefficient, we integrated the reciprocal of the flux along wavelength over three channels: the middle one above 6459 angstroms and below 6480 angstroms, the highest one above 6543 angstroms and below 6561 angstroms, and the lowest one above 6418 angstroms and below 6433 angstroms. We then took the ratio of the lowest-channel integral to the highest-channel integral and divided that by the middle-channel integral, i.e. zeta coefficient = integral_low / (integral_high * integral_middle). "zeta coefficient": 1.1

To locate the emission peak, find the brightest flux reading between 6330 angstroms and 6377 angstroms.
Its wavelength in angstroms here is 6354.59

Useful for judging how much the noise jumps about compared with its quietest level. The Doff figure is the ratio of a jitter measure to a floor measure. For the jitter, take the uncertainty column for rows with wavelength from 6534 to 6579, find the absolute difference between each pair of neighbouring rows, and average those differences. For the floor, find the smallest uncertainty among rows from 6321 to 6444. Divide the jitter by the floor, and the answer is 0.040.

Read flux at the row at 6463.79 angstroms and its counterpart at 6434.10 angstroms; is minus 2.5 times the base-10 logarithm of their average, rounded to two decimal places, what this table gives -3.62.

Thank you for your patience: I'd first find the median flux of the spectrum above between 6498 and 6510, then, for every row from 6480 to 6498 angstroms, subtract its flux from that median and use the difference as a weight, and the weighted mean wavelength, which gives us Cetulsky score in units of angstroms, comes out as 6497.7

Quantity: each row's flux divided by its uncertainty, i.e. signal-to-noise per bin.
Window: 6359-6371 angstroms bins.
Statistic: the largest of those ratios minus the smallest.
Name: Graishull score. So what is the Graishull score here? 17.0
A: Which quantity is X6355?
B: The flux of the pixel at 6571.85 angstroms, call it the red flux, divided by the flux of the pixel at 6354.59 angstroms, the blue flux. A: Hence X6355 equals 0.90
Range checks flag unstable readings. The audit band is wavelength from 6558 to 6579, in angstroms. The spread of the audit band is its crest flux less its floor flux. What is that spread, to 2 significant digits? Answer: 6.7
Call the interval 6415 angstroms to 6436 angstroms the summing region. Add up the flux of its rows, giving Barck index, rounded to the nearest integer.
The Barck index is 202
